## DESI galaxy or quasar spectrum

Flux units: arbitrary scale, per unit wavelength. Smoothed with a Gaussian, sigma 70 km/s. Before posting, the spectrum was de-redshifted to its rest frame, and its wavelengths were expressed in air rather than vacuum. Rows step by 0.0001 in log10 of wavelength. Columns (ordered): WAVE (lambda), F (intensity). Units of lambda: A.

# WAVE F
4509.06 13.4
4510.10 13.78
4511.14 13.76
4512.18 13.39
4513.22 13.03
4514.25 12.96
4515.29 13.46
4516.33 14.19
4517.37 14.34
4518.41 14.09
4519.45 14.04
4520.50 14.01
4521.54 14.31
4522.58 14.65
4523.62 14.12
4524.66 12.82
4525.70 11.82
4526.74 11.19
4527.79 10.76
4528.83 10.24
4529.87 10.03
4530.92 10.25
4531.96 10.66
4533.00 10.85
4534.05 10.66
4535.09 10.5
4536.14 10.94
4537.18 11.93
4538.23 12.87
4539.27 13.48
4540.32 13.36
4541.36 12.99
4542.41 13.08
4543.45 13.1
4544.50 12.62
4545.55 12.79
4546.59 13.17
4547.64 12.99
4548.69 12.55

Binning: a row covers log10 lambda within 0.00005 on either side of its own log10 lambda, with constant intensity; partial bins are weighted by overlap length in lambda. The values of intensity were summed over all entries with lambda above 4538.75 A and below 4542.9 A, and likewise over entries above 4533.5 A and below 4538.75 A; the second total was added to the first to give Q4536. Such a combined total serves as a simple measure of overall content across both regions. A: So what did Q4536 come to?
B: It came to 110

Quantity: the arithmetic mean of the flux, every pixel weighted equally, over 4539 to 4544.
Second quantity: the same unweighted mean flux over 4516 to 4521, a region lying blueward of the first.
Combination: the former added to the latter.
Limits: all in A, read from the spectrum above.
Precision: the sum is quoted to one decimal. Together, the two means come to 27.3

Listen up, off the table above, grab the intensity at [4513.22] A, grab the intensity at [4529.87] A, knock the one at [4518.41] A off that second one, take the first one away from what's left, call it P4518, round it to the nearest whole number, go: -17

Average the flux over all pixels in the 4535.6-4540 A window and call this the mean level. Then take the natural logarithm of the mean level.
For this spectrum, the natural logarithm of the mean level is 2.51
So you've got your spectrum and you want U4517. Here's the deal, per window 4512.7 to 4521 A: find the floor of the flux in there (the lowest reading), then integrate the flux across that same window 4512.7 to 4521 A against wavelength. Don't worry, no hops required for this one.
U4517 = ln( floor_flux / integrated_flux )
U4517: -2.18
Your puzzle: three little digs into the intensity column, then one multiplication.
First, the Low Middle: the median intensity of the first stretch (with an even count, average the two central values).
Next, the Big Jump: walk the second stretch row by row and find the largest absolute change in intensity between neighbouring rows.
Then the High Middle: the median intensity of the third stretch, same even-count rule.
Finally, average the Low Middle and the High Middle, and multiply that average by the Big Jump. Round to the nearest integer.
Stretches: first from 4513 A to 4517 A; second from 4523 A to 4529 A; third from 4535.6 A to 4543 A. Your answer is 17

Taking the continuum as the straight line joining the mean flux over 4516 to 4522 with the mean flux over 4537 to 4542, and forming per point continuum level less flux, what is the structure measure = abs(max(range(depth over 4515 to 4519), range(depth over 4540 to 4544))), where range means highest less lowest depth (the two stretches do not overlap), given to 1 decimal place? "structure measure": 1.0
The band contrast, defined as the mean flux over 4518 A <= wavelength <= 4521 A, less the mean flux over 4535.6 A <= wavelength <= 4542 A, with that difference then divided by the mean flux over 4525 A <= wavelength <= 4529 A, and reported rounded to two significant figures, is 0.13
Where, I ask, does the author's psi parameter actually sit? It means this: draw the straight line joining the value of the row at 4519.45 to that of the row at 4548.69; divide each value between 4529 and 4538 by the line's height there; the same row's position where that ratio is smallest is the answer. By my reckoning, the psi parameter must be 4529.87 A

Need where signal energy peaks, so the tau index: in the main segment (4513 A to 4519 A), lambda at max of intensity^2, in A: 4517.37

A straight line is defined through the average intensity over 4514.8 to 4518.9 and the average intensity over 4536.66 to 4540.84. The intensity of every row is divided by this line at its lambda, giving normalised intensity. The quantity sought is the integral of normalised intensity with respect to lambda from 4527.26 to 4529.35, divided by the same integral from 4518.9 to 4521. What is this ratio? 0.77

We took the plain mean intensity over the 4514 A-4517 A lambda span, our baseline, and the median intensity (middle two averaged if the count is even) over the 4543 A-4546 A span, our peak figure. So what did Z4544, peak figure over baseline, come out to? 0.94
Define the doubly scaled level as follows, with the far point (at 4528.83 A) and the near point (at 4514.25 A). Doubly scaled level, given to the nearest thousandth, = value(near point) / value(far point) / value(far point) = 0.124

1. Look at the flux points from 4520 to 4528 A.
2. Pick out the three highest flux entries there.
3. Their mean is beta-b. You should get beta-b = 14.4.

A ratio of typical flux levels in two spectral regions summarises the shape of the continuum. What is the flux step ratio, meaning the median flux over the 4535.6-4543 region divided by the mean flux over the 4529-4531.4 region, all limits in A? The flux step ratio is 1.28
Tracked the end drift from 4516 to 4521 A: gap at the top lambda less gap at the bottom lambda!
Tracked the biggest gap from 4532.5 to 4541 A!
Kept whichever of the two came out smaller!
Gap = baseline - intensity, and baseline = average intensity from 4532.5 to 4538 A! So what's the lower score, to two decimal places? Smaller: 0.18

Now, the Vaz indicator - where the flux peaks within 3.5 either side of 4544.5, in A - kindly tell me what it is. 4546.59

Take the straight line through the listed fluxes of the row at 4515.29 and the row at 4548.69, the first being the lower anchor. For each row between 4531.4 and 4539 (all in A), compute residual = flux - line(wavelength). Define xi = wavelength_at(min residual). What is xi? 4535.09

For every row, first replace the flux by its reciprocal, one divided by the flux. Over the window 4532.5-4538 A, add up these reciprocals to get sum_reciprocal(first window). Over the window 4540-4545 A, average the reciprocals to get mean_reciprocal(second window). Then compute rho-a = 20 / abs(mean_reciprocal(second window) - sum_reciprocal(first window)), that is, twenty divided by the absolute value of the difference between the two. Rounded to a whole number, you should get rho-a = 53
